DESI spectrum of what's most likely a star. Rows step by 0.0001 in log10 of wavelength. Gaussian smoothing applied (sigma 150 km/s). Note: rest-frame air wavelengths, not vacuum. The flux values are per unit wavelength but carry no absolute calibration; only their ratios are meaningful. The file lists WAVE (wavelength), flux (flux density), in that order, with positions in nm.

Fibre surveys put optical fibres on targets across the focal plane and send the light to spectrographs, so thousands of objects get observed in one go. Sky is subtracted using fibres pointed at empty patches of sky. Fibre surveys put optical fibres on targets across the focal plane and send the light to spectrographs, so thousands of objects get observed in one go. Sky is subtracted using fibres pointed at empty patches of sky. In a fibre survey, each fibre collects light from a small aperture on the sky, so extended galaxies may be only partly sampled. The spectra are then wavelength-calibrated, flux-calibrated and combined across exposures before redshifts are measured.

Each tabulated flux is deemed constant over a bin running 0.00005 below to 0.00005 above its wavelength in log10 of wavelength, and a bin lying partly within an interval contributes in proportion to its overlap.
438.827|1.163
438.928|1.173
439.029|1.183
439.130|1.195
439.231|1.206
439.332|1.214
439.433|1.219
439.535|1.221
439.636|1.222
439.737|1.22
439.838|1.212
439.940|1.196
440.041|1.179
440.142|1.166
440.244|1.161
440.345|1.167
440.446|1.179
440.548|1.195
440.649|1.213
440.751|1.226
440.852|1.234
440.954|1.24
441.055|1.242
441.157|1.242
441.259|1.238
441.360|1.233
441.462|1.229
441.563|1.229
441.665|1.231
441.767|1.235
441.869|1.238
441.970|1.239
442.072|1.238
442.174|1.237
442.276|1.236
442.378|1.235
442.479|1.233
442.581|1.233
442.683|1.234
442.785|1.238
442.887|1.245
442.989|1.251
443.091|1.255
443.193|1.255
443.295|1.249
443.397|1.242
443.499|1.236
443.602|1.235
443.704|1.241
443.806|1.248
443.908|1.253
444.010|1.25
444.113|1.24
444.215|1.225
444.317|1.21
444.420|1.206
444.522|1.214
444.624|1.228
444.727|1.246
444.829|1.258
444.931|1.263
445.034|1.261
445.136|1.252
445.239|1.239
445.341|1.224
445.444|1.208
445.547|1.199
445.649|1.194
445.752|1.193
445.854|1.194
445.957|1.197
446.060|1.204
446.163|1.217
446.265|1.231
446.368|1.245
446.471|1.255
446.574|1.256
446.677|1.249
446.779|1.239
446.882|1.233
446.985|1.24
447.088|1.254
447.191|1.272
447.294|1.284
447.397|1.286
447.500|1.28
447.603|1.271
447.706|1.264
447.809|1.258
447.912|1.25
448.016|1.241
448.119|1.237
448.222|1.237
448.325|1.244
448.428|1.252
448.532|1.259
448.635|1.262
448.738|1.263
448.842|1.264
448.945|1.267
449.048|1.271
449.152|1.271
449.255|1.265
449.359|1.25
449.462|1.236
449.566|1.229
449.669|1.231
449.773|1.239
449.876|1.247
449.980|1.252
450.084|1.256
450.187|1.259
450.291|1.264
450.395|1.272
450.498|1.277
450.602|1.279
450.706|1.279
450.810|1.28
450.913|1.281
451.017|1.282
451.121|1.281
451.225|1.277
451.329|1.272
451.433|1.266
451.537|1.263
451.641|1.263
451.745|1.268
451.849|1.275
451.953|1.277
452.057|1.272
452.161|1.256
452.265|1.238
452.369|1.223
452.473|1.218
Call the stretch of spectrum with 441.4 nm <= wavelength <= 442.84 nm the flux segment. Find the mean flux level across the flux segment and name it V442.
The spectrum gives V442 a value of 1.235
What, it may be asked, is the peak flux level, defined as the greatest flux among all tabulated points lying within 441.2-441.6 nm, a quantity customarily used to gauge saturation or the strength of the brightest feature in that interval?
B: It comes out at 1.238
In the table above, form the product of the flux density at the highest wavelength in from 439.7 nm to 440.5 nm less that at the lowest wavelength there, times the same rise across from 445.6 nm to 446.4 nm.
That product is -0.0021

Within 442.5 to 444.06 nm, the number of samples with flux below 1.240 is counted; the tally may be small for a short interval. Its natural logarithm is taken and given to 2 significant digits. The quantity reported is 1.6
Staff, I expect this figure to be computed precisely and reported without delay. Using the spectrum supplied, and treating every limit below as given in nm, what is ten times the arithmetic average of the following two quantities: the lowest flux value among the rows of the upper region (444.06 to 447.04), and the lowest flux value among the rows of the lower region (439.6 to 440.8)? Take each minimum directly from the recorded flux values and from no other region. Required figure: 11.77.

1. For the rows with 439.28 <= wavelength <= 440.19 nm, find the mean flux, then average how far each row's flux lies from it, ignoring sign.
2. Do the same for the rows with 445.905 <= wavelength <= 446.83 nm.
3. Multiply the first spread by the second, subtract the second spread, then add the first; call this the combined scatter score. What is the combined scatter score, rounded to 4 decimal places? -0.0010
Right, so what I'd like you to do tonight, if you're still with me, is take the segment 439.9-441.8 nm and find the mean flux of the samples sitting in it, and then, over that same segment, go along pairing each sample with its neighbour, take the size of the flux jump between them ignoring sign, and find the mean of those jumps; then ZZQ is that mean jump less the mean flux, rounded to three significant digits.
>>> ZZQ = -1.20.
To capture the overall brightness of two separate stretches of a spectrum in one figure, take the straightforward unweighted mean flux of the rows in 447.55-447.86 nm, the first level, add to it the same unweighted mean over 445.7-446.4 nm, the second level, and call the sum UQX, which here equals 2.48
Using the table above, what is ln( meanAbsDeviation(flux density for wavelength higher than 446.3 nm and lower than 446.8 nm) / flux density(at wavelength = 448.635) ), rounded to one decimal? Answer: -5.4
